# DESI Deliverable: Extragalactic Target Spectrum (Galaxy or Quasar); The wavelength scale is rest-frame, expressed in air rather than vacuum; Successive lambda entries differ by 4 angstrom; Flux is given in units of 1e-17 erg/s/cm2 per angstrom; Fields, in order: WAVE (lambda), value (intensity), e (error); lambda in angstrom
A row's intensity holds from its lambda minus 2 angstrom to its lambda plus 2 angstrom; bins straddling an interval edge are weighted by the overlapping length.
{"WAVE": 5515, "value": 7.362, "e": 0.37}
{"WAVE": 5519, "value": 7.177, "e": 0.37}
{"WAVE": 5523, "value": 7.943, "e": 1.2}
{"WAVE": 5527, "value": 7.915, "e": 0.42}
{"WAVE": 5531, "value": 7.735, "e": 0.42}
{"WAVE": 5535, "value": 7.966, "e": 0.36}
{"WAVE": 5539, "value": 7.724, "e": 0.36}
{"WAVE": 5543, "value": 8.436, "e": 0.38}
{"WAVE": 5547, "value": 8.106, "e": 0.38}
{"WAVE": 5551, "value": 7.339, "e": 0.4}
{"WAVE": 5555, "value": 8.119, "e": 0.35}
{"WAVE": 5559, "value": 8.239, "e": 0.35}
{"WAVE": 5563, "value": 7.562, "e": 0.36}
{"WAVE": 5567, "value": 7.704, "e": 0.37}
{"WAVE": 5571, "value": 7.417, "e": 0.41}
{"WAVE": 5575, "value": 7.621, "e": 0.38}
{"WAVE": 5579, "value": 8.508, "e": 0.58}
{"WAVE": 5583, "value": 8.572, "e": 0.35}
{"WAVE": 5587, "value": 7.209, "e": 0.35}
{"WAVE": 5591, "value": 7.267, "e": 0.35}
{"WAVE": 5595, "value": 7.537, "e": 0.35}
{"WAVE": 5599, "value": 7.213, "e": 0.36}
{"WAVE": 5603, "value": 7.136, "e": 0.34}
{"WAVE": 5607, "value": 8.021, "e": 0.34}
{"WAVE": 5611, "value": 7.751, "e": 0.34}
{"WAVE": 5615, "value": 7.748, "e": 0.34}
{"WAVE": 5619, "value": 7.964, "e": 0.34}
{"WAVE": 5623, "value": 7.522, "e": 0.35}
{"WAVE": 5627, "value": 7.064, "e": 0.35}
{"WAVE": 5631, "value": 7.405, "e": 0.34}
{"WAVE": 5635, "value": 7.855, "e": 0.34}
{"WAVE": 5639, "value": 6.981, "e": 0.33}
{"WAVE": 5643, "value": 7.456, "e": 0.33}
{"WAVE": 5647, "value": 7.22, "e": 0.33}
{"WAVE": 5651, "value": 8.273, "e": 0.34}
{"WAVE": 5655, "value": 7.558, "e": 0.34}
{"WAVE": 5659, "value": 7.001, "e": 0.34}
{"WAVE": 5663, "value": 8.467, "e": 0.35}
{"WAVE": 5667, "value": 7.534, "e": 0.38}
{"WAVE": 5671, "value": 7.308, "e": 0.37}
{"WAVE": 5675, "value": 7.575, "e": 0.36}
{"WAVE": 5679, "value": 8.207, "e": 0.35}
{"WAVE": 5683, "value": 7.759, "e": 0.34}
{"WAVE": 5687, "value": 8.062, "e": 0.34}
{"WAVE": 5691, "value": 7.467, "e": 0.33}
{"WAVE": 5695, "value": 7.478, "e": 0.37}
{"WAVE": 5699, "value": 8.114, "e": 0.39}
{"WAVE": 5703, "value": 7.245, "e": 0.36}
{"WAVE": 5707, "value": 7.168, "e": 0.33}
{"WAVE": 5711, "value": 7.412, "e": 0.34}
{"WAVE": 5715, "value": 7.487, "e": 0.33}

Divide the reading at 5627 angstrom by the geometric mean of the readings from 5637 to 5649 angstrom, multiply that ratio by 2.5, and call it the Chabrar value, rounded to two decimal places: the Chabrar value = 2.45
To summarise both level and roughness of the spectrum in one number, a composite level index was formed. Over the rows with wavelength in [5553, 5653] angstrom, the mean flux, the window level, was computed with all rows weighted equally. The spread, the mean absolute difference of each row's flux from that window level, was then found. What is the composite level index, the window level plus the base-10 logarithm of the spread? 7.22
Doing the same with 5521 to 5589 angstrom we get 7.41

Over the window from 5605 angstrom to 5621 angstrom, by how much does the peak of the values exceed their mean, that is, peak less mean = 0.15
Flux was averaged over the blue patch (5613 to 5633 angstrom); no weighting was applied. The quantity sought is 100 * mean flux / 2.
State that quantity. 377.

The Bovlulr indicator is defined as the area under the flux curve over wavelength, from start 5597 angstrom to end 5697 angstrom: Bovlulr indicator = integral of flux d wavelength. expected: 760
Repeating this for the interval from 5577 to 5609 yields 246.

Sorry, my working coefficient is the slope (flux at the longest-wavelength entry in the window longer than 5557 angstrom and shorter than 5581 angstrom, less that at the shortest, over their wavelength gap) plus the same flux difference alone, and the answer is 0.28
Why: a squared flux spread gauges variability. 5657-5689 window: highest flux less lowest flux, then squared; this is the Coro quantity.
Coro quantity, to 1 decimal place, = 2.1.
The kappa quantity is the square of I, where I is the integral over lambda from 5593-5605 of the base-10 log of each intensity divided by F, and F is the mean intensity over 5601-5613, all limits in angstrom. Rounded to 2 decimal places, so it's 0.06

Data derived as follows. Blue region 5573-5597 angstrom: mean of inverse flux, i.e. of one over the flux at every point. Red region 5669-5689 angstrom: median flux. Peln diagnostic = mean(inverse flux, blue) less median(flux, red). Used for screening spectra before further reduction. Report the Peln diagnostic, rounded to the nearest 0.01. -7.63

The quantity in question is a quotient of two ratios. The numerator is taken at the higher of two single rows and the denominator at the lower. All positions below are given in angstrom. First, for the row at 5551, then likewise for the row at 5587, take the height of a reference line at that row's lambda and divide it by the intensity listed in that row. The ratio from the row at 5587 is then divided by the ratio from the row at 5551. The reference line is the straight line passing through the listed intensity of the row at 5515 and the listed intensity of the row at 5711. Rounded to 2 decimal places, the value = 1.02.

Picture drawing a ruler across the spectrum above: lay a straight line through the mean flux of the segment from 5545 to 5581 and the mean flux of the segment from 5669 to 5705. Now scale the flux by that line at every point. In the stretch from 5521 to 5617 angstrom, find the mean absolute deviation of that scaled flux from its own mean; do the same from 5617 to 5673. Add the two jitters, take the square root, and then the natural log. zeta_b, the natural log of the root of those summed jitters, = -1.23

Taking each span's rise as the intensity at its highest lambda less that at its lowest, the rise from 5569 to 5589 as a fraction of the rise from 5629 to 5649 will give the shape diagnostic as 1.1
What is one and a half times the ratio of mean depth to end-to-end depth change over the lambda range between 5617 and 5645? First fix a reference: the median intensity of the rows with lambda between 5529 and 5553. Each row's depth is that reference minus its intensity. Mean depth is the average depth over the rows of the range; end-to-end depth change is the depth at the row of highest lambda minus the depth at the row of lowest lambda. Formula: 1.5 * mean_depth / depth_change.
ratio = 1.1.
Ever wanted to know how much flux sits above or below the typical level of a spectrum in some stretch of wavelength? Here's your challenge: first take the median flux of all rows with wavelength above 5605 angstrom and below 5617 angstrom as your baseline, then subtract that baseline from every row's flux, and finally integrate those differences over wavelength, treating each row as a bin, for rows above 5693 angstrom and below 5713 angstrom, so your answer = -5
